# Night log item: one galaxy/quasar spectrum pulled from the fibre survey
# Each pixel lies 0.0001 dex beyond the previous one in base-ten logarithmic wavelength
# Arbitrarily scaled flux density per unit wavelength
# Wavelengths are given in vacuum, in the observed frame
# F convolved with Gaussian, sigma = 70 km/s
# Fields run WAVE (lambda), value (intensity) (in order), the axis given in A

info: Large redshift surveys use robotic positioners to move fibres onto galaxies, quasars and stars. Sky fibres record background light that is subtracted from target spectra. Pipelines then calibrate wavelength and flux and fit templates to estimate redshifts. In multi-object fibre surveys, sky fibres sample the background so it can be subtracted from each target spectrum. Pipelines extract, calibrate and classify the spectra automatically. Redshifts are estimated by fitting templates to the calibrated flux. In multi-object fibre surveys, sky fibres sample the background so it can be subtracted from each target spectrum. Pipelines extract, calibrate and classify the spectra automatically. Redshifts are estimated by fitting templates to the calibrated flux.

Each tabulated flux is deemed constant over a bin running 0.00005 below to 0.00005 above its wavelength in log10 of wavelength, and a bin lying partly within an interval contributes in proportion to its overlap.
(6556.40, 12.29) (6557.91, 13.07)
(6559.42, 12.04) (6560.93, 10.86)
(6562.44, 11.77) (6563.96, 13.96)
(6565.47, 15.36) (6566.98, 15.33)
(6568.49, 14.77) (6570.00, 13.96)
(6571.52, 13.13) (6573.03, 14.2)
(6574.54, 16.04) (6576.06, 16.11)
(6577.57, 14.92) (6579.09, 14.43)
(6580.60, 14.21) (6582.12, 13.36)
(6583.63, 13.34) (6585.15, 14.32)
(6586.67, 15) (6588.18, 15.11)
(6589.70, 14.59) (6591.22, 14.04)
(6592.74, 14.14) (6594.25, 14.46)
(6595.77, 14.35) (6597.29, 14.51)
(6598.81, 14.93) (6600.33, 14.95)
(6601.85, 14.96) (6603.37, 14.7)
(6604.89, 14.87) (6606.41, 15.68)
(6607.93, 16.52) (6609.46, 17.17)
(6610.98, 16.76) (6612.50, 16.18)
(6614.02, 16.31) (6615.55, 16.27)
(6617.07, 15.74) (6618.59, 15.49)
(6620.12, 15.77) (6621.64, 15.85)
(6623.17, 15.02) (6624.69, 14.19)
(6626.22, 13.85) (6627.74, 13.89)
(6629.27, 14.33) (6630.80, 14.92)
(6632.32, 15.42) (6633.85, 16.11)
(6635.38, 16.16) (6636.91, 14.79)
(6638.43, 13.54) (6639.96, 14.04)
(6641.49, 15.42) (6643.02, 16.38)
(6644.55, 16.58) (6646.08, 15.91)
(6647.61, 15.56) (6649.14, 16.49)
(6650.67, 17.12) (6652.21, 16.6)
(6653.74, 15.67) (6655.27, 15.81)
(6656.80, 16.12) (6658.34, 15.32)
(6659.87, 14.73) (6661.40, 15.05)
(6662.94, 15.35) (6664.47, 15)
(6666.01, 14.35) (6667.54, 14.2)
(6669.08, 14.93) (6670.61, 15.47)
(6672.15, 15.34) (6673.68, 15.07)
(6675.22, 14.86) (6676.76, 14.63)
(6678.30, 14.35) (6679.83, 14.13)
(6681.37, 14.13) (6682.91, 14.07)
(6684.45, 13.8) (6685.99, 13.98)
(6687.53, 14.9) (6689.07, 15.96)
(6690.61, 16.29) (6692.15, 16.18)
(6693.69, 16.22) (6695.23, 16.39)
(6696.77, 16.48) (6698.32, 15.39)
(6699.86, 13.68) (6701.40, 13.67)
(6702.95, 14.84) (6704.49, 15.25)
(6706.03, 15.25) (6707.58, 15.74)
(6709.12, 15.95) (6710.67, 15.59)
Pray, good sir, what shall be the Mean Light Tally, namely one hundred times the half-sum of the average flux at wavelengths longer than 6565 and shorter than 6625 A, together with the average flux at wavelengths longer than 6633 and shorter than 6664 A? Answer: 1533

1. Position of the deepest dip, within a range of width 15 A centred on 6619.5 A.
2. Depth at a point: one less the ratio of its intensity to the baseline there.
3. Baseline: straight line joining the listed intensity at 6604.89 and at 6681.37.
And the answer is 6626.22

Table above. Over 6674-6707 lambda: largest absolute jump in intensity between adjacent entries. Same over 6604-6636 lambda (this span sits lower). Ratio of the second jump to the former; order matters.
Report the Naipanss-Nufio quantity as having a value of 0.5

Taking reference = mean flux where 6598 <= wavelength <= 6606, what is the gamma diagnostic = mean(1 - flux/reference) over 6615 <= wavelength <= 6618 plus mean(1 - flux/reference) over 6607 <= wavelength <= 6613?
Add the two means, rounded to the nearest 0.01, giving -0.19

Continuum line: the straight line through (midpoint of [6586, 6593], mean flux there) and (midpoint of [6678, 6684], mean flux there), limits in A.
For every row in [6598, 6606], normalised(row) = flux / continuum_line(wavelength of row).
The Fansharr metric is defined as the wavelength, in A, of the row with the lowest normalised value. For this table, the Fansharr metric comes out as 6603.37 A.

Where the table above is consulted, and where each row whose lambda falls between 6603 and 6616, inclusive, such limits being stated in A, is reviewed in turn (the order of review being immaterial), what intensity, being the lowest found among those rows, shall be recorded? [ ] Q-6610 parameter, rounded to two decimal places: 14.70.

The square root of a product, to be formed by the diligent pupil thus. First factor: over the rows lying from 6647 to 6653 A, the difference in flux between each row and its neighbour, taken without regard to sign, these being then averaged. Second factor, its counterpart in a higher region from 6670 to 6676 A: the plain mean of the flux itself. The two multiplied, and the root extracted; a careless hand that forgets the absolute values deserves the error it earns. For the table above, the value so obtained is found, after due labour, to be 3.2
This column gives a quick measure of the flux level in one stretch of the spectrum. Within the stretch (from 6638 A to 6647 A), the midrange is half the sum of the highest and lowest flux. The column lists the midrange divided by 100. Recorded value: 0.151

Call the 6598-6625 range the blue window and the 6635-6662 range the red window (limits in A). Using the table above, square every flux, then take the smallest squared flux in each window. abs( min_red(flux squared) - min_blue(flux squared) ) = 18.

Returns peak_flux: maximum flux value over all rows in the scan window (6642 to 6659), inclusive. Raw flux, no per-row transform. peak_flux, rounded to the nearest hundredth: 17.12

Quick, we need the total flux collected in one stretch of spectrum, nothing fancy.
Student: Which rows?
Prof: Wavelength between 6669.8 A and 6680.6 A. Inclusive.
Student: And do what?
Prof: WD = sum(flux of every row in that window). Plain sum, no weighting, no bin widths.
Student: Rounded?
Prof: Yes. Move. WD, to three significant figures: 104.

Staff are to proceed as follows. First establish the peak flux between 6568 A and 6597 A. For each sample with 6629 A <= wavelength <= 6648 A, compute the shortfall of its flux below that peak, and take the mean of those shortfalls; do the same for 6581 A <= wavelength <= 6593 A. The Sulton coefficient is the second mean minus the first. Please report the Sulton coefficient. 1.1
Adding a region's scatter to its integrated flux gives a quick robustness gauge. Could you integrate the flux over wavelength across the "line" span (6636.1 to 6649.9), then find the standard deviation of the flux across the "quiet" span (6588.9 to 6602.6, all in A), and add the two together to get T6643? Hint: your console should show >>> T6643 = 213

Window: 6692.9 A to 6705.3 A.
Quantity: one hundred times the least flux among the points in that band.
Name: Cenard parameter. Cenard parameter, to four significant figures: 1367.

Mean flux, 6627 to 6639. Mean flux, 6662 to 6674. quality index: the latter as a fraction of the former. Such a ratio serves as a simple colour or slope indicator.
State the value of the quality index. 1.00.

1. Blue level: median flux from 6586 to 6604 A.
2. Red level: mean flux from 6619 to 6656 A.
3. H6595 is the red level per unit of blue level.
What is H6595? 1.05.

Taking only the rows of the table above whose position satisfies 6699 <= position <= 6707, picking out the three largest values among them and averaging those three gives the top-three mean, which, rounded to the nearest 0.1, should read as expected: 15.1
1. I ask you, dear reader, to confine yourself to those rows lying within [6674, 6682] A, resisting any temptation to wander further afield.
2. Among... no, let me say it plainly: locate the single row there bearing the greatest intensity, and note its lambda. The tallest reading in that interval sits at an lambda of 6675.22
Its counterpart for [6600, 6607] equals 6606.41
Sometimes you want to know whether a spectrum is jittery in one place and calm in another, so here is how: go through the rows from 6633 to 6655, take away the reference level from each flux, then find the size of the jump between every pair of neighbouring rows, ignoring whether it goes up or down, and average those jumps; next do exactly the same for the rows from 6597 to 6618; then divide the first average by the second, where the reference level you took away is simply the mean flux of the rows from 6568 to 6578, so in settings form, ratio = 2.00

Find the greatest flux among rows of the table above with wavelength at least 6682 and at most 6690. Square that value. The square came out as 255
